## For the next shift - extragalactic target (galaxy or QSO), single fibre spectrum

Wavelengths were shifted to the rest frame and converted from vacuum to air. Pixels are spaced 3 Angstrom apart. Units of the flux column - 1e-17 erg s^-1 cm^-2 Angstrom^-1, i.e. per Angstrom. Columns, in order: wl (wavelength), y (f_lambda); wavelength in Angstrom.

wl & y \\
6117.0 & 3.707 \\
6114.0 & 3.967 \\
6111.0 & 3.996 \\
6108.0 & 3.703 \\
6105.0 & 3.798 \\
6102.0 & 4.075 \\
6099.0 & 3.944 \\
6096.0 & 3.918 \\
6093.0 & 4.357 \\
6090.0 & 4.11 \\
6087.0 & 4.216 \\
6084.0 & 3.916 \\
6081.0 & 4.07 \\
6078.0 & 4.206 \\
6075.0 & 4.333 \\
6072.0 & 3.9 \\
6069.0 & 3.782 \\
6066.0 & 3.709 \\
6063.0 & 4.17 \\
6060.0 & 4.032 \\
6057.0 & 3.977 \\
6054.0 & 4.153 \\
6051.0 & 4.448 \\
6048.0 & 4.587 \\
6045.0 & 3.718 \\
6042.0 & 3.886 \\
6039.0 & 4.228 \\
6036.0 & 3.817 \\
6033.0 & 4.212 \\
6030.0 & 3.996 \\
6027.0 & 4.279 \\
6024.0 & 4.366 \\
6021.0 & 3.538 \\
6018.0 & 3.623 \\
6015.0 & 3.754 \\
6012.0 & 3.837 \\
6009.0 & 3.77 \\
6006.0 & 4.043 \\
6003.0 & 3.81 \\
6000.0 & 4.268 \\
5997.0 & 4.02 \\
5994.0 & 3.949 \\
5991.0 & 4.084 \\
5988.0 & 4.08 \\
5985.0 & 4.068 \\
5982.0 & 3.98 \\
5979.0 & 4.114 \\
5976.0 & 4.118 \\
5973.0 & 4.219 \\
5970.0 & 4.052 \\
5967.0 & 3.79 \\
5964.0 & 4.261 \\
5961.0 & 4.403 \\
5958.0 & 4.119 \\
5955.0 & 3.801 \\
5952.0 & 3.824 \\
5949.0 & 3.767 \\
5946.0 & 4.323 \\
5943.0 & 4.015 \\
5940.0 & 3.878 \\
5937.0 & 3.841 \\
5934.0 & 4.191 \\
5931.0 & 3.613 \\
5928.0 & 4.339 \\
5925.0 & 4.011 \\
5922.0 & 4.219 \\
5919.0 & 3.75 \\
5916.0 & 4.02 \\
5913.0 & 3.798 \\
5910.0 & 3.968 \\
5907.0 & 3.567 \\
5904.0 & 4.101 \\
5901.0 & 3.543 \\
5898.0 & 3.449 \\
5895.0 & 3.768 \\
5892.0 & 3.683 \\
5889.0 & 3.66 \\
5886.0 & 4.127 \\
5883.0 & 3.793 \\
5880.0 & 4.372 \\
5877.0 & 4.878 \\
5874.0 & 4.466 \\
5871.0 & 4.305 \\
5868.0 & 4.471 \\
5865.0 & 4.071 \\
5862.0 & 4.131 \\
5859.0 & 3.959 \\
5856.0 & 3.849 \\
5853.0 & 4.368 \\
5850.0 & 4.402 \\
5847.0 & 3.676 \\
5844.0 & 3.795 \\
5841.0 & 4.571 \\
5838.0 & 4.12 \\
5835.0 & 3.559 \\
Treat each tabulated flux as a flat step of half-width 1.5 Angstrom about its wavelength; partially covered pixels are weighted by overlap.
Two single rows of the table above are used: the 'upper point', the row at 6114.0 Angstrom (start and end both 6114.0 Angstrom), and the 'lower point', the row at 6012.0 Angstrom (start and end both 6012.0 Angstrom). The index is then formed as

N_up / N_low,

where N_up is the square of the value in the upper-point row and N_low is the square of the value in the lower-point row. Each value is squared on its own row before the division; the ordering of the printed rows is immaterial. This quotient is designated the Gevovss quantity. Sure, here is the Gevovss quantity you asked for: 1.07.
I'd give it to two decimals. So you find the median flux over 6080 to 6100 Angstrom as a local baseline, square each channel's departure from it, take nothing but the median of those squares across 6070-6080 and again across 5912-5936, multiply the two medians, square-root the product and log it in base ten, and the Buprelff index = -1.43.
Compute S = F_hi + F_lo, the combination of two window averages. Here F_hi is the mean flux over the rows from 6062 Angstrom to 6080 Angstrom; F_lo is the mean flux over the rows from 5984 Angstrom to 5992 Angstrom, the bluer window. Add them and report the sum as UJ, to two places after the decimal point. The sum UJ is 8.09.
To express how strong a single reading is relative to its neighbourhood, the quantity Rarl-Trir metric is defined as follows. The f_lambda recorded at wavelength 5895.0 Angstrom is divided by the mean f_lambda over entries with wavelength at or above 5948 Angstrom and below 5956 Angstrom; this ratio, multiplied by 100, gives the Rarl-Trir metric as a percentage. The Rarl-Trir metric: 99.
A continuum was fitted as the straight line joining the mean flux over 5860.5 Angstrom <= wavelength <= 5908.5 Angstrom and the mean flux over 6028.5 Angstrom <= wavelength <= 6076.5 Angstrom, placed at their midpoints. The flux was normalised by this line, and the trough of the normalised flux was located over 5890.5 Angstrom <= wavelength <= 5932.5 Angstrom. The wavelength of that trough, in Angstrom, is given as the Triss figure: 5898.0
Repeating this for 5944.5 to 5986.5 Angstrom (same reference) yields 5949.0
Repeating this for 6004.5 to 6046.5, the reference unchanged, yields 6021.0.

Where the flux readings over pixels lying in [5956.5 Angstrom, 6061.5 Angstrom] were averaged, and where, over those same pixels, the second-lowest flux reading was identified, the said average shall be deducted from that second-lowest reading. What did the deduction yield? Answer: -0.42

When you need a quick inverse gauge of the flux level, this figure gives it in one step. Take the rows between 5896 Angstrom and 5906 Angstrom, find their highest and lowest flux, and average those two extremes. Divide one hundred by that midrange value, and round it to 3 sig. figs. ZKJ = 26.5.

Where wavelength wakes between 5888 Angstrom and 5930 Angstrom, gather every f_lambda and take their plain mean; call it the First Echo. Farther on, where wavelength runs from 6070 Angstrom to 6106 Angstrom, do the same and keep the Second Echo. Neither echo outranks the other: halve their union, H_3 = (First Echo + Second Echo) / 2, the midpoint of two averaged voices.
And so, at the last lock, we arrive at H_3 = 3.96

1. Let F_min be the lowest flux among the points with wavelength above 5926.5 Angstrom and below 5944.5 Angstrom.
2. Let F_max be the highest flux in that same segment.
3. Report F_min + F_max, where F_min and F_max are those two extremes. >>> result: 7.95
